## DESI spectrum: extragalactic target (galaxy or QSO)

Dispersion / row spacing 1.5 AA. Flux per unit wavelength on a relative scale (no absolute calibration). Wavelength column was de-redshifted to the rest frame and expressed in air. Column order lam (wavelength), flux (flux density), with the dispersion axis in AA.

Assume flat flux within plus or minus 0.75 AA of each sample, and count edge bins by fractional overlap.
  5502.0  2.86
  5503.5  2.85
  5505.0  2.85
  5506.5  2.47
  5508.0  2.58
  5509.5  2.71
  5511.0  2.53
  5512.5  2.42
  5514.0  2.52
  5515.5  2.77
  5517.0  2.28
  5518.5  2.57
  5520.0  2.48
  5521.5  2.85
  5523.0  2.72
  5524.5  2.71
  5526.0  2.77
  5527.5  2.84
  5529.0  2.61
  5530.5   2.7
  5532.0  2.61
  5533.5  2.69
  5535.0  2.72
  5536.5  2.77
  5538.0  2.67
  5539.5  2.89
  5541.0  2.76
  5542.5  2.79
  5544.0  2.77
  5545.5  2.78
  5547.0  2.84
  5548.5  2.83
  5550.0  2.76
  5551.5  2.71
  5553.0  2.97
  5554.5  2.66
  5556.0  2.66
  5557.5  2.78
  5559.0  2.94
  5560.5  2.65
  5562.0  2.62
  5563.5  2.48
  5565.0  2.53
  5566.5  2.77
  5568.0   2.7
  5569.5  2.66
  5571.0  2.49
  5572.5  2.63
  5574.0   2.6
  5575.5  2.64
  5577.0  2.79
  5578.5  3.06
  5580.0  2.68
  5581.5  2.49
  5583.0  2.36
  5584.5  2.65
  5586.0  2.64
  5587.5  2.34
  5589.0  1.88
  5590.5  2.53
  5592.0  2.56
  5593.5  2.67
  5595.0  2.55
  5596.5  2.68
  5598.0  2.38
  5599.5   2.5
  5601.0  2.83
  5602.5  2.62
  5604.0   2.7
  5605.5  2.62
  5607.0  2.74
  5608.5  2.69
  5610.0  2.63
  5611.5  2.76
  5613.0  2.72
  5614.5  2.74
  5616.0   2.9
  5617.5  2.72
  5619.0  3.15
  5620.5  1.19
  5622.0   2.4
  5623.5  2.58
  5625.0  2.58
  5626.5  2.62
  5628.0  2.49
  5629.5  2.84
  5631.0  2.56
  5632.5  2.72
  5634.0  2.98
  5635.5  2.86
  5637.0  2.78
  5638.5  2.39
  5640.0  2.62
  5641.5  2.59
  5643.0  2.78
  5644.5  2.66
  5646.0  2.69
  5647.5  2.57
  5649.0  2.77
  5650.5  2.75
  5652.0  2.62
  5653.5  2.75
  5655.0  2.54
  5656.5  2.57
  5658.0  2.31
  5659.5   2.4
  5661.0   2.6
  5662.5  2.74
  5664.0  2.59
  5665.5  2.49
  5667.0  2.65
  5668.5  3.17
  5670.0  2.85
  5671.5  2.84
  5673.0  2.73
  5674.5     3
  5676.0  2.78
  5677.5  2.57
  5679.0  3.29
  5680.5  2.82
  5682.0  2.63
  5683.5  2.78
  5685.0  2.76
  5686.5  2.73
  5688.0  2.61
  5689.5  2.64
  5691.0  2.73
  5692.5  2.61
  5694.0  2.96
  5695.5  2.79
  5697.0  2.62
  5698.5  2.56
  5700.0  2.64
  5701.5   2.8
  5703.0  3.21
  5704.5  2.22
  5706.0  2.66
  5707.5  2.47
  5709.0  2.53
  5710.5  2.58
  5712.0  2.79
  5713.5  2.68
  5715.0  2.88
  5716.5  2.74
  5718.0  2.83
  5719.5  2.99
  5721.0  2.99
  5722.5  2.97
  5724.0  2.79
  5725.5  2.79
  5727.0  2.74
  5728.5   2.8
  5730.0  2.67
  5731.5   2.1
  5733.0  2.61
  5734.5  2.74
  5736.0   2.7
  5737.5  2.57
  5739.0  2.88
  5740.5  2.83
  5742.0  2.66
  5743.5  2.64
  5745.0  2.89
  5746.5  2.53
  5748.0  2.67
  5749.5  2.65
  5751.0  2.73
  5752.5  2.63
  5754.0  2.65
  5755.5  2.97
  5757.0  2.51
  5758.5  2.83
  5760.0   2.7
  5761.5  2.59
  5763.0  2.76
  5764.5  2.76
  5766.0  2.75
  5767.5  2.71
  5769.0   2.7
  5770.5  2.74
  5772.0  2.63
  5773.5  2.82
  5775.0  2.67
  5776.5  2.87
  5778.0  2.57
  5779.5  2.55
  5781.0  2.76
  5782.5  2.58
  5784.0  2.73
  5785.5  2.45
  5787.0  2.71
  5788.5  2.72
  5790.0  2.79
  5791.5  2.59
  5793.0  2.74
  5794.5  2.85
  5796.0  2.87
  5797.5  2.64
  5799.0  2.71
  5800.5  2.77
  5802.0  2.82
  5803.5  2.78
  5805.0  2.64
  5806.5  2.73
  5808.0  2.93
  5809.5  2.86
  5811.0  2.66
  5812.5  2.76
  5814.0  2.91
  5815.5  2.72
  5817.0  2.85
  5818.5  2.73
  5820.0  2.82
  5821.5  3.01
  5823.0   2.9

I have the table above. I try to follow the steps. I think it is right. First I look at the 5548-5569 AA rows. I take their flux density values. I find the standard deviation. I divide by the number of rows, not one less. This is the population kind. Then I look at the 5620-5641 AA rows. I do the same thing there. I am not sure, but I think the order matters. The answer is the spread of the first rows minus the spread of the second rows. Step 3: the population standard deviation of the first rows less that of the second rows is -0.28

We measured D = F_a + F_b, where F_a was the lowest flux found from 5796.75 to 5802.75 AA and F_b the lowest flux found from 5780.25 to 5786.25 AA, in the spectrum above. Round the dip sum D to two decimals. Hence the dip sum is 5.09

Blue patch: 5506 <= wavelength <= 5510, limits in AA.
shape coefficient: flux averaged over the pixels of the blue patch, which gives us 2.59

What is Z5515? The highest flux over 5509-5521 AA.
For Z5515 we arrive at 2.77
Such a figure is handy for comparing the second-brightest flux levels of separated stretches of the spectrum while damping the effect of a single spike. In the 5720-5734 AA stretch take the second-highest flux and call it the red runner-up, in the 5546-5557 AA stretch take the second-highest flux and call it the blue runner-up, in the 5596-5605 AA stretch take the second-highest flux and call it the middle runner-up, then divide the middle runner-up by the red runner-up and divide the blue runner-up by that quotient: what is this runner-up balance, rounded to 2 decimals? 3.12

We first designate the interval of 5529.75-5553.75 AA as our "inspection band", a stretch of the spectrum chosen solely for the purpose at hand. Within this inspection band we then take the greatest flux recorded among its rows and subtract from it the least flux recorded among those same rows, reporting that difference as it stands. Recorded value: 0.36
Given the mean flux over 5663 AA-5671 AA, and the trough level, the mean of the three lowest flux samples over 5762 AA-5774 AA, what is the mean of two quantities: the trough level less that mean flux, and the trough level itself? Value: 1.30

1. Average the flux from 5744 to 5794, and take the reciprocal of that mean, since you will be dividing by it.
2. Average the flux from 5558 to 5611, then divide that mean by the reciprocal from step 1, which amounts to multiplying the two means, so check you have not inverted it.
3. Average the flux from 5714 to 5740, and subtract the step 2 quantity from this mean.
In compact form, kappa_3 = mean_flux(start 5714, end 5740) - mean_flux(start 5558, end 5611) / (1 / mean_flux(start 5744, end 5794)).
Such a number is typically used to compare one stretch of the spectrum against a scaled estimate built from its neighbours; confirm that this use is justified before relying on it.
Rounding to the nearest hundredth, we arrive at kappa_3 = -4.28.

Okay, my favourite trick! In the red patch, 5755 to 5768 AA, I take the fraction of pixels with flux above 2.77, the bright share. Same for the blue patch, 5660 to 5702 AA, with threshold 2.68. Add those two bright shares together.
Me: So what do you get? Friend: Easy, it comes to 0.79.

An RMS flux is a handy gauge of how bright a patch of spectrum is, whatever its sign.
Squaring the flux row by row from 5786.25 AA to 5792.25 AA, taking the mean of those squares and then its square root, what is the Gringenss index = 2.70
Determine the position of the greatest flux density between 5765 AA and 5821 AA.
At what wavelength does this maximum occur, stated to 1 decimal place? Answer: 5808.0 AA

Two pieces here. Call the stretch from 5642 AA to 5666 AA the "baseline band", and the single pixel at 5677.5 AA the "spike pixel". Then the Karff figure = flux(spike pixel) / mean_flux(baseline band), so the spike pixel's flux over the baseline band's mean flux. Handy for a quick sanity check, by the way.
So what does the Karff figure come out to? 0.98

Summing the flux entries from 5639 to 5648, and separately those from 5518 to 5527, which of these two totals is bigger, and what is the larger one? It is 16.10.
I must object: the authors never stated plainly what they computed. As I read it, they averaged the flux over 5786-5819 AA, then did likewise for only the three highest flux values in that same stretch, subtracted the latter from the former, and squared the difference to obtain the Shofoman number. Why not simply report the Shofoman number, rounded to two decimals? 0.02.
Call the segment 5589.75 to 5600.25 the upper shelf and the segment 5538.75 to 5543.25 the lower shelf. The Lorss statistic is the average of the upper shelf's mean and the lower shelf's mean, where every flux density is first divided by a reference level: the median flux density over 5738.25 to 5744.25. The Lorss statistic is 0.977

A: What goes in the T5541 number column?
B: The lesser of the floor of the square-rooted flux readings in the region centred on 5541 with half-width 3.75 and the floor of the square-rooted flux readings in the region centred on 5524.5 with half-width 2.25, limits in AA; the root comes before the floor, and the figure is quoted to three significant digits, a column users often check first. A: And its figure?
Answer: 1.63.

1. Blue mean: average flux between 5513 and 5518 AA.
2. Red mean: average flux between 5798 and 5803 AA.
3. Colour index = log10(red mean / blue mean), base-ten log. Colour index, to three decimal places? 0.040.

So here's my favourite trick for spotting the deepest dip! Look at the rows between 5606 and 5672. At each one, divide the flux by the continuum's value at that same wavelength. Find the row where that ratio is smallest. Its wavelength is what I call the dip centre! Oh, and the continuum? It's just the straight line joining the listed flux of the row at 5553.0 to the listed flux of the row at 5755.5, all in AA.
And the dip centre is 5620.5 AA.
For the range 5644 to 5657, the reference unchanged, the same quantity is 5655.0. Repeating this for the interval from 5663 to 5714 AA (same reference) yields 5704.5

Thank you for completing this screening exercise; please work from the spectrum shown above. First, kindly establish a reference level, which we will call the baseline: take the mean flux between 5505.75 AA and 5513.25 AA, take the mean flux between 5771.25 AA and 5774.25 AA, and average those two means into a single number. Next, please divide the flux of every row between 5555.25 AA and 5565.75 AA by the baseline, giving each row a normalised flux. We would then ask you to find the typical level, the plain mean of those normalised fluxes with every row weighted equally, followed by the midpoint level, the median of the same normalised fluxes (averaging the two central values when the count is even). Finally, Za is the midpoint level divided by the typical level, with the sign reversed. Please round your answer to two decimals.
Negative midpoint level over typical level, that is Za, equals -0.99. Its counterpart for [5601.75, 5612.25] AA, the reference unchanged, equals -1.00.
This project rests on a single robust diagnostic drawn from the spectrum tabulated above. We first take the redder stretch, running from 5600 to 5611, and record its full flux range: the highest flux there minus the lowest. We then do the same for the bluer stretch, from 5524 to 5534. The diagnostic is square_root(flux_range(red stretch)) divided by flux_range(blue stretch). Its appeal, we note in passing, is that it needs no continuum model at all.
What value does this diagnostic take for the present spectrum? 2.0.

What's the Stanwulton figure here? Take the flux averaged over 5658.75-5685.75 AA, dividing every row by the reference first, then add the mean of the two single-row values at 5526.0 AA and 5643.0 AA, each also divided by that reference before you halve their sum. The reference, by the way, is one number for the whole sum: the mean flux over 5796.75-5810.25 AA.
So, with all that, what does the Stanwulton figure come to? 2.00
